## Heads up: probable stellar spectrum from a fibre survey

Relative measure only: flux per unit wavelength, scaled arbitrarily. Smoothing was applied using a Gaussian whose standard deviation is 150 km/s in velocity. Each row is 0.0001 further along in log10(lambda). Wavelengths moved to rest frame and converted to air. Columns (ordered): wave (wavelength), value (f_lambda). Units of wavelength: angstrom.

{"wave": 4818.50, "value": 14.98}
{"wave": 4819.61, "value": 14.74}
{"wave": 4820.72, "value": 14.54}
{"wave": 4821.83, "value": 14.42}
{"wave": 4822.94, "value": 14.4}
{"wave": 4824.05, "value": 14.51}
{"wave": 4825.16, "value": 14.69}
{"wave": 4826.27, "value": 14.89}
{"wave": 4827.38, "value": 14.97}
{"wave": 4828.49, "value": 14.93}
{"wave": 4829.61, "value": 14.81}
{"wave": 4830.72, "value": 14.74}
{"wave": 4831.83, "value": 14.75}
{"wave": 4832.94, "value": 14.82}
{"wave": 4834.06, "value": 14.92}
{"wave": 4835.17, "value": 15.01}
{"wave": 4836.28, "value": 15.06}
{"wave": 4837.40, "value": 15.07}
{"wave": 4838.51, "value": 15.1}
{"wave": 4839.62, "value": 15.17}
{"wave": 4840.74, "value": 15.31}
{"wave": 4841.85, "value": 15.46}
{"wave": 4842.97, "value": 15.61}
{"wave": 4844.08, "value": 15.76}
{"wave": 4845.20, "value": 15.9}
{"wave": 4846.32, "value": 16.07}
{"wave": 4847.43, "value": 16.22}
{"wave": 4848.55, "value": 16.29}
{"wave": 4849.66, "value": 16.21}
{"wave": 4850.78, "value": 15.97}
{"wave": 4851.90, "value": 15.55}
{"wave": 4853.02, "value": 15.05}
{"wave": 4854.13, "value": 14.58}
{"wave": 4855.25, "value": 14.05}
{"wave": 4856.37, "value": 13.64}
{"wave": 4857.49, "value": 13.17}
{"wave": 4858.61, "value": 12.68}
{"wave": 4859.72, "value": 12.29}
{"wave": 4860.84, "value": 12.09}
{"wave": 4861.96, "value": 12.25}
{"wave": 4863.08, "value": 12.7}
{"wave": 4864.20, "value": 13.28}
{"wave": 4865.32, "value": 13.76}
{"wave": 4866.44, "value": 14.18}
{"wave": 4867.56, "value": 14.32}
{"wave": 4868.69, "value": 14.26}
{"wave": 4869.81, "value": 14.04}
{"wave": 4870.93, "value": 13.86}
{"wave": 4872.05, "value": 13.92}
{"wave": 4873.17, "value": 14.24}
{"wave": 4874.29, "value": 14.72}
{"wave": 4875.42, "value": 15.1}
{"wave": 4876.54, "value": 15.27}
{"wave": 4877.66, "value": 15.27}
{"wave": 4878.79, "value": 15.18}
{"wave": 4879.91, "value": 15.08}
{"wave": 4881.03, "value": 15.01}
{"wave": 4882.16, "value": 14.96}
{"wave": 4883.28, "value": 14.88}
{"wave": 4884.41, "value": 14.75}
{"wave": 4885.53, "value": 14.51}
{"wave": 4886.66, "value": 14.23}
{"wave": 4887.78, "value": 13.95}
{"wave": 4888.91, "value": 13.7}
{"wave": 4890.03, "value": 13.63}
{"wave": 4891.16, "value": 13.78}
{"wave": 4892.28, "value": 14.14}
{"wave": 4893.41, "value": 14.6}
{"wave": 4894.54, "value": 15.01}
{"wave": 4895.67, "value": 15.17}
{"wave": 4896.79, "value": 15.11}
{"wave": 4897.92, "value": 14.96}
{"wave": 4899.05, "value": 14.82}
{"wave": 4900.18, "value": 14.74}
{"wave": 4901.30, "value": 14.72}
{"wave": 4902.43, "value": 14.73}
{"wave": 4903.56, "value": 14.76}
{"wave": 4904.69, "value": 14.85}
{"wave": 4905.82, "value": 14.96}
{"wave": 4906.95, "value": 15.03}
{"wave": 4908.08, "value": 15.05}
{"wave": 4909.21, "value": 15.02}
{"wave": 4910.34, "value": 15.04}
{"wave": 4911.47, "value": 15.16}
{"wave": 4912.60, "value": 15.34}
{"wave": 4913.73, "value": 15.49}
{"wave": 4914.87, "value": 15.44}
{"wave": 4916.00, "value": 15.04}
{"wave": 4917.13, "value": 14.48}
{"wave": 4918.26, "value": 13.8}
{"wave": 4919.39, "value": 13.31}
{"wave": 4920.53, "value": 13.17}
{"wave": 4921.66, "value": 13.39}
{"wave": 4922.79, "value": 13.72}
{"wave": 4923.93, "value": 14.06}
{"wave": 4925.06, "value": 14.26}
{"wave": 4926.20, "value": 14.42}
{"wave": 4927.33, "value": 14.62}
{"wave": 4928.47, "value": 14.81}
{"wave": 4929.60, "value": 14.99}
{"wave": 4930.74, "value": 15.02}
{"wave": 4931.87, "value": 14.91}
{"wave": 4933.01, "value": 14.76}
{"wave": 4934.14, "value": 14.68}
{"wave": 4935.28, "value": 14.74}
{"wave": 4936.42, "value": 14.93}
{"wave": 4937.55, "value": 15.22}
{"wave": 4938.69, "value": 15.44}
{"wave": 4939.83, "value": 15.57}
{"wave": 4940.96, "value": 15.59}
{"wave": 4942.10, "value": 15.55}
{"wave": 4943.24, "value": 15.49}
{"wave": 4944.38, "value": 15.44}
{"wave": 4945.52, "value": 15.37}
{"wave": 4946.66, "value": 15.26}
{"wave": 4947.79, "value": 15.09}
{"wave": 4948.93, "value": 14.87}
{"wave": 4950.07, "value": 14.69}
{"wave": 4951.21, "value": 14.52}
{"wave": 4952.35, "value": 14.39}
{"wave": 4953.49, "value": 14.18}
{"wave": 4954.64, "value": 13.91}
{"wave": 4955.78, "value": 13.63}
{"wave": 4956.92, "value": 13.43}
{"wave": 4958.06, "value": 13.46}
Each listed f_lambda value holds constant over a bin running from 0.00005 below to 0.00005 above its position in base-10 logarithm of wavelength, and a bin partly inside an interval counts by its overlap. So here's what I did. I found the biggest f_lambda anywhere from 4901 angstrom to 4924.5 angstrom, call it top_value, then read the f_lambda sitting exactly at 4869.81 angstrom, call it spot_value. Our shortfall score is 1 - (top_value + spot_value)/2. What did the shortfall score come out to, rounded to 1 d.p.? -13.8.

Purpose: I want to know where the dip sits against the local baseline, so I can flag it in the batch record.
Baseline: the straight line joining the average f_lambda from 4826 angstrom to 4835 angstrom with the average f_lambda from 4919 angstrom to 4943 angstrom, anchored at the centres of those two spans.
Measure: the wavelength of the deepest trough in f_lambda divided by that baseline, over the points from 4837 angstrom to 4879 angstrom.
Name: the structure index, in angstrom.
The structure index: 4860.84 angstrom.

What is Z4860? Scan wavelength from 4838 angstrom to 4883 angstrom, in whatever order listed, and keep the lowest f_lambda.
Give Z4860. 12.09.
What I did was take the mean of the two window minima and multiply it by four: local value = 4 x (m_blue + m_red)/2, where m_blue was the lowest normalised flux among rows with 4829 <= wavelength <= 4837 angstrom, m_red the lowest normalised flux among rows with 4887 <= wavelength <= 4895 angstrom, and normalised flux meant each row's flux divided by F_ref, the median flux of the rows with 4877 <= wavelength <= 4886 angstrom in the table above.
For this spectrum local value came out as 3.79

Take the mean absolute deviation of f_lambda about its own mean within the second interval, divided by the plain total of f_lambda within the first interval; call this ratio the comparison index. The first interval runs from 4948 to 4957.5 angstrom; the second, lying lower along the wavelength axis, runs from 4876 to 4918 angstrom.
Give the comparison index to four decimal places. 0.0031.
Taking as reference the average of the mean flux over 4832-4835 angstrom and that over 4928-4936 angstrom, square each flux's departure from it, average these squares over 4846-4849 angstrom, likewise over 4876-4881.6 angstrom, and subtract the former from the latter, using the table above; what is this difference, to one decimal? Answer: -1.7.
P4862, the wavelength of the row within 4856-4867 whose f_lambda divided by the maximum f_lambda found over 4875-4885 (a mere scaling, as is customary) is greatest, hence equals 4866.44 angstrom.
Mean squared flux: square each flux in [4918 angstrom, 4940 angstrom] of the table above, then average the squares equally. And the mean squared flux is 210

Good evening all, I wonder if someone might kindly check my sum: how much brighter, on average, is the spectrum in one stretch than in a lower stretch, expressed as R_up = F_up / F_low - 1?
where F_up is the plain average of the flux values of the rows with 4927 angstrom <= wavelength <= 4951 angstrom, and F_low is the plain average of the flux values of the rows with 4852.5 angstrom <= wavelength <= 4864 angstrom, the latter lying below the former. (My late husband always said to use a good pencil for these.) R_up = 0.14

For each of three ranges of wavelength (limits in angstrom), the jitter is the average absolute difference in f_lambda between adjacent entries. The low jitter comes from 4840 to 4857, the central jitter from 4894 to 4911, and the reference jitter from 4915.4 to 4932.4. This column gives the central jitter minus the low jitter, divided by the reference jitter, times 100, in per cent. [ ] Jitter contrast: -69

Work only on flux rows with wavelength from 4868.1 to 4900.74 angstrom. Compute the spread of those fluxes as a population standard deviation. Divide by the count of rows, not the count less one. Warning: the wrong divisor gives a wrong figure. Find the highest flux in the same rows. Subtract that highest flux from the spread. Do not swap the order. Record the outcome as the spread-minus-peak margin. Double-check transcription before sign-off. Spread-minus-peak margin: -14.8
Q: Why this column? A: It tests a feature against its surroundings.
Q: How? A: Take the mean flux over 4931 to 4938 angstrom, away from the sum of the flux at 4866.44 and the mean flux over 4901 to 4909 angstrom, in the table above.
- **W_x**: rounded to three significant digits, 14.2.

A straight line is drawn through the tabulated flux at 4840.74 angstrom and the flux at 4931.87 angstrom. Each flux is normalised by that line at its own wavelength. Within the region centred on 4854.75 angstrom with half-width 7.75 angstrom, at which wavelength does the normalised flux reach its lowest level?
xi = 4860.84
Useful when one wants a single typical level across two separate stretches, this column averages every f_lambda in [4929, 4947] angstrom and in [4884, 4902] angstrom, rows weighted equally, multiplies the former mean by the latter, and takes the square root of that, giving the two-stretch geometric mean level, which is 14.8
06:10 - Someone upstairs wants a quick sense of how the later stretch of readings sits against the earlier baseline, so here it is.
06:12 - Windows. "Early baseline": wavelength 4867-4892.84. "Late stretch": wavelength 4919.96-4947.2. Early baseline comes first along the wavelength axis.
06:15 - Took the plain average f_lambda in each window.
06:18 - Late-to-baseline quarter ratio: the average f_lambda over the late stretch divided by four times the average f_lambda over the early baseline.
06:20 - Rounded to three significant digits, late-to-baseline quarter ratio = 0.256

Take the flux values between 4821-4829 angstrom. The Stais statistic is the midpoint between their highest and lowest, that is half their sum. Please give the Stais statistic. 14.7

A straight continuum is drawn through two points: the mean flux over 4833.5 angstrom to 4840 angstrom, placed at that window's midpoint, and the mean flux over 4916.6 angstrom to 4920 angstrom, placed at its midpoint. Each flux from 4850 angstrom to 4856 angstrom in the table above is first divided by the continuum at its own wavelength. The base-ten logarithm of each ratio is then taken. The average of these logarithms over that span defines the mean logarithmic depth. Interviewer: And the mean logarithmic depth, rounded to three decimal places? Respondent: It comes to 0.006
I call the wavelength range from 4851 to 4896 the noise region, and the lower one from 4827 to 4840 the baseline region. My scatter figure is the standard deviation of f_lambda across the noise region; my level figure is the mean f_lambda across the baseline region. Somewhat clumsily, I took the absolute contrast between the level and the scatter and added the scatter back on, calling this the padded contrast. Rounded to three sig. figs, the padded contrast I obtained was 14.9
